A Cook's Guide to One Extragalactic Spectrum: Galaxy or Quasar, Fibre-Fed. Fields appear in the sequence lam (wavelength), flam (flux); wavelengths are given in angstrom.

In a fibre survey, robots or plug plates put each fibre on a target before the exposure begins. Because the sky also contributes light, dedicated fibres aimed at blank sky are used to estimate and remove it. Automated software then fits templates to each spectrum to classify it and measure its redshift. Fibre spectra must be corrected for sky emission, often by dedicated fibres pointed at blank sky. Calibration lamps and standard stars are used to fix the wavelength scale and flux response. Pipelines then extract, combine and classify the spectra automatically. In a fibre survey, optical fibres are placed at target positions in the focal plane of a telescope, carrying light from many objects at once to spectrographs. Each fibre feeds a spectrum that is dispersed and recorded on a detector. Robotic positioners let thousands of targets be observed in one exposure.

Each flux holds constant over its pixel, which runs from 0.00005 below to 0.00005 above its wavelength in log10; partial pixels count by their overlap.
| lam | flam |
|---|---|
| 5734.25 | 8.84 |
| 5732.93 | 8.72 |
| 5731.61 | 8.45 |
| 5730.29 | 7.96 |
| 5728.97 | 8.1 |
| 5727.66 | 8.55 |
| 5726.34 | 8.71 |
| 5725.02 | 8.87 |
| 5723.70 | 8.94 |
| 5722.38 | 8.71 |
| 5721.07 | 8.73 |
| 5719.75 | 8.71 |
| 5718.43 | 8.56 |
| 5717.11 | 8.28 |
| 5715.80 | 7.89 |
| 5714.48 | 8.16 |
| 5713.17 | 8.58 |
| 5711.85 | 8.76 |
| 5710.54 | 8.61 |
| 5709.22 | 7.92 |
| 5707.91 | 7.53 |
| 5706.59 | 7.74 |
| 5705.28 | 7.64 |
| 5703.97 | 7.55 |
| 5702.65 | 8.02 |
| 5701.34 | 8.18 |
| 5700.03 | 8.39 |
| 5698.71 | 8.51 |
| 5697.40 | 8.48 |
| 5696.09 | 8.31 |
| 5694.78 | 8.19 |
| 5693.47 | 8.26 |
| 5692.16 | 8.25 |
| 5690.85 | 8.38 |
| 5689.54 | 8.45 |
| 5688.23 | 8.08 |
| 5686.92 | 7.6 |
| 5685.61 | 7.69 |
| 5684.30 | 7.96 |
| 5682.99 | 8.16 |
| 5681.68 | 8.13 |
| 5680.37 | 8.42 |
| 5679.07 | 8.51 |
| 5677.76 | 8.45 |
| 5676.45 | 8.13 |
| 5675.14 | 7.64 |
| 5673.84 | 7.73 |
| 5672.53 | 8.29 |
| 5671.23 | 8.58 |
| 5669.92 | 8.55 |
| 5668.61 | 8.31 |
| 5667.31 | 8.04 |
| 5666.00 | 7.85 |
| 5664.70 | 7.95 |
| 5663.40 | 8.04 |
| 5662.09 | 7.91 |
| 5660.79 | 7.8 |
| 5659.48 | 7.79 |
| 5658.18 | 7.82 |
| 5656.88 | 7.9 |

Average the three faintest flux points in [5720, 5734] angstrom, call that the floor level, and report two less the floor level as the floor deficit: -6.2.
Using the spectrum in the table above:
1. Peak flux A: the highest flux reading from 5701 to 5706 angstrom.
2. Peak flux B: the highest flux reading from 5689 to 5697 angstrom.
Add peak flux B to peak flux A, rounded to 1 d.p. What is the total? 16.6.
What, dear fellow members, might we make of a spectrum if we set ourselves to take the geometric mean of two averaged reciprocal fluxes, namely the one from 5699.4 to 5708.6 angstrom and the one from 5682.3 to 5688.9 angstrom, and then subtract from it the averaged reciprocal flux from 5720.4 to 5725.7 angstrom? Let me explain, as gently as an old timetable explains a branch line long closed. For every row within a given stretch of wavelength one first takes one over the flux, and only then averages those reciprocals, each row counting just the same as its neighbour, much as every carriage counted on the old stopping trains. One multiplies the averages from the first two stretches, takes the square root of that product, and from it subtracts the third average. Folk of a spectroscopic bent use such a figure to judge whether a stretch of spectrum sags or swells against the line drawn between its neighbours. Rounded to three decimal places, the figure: 0.014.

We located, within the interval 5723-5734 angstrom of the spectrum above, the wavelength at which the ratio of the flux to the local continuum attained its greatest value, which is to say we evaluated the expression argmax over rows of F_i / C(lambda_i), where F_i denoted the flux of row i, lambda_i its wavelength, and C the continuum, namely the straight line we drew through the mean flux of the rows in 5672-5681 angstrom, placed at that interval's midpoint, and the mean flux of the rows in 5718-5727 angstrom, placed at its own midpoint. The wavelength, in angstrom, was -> 5723.70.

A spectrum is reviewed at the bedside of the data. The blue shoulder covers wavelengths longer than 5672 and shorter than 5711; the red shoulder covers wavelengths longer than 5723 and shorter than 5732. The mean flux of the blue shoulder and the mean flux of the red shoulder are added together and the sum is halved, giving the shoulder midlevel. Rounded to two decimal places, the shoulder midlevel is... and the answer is 8.31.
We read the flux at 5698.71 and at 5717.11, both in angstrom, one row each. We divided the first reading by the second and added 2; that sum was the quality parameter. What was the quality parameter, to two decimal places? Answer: 3.03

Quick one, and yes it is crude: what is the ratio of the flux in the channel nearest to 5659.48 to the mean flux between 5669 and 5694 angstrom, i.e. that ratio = 0.953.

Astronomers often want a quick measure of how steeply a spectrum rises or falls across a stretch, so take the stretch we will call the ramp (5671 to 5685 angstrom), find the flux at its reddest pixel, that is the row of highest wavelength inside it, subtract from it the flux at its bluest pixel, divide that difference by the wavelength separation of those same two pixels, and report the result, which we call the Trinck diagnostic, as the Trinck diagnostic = -0.047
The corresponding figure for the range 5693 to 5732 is 0.005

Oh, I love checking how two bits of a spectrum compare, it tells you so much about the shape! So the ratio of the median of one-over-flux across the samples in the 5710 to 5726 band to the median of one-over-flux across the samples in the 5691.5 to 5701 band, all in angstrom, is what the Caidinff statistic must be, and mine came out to 0.96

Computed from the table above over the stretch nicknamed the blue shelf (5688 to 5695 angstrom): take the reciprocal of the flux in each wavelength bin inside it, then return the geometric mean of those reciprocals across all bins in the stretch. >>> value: 0.121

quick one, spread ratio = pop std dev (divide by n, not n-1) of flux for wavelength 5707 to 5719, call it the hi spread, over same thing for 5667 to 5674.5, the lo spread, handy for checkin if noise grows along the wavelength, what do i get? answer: 1.32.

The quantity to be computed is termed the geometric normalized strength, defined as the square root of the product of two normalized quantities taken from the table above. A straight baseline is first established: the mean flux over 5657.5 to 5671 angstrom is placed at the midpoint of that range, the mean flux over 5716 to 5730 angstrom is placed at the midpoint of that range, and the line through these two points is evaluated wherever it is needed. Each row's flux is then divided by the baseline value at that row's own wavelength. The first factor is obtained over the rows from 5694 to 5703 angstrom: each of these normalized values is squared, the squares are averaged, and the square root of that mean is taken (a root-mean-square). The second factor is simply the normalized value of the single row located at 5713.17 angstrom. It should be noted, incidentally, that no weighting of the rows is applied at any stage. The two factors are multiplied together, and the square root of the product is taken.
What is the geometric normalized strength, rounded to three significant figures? 1.00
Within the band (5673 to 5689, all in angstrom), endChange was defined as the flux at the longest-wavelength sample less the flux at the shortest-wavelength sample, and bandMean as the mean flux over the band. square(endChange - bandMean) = 59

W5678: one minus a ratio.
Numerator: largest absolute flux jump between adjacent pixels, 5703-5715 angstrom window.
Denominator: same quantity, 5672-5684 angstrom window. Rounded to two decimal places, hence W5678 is -0.23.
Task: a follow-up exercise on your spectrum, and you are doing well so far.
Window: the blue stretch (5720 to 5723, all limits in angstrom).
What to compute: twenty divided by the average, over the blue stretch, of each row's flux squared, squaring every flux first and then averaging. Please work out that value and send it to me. 0.263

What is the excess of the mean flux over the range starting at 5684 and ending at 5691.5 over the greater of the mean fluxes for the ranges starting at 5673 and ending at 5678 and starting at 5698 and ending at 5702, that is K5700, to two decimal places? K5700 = -0.33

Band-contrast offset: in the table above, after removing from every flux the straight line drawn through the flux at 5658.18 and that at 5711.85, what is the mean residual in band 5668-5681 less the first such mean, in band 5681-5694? 0.4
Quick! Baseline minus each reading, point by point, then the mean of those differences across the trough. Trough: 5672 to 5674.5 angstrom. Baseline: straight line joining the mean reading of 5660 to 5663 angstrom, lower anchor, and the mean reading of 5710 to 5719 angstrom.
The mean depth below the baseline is -0.03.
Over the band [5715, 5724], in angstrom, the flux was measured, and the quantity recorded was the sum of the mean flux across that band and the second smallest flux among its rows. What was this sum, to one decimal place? 16.8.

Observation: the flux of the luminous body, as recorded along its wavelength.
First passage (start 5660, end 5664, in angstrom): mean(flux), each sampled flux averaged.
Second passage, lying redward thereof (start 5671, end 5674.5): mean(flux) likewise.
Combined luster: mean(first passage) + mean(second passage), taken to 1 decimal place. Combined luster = 16.1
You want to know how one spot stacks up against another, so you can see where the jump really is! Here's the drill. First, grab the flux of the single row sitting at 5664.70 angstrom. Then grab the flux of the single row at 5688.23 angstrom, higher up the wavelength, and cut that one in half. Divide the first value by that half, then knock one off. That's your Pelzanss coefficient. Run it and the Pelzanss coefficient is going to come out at 0.97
